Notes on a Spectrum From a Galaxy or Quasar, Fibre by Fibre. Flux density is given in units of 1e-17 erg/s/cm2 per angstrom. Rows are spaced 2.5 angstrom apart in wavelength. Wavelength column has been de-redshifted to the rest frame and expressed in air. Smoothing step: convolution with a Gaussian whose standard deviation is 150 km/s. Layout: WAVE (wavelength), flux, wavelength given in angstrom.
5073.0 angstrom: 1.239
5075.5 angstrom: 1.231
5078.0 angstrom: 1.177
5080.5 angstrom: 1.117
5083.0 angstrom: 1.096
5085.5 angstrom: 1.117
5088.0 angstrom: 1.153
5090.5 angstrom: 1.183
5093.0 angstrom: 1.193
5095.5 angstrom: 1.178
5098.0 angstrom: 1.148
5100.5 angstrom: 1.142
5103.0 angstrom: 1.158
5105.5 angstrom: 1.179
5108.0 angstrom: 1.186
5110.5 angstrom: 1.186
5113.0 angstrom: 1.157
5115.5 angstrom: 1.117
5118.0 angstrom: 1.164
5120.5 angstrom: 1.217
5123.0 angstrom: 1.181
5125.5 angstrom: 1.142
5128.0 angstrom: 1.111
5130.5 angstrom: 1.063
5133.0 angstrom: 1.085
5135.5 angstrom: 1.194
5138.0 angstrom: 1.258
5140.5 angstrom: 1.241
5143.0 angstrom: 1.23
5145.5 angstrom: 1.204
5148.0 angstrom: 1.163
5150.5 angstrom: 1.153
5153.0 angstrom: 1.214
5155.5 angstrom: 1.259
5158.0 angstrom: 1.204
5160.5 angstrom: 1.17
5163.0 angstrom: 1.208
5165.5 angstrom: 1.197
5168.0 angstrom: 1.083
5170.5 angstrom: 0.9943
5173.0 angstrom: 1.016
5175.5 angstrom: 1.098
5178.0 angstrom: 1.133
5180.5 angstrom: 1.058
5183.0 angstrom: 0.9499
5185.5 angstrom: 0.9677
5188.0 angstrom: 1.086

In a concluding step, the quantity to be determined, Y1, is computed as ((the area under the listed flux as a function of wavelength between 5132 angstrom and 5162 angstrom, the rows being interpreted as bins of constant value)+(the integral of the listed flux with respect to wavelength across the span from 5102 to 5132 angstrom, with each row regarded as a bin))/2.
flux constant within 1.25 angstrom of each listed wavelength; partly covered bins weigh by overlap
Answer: 35.3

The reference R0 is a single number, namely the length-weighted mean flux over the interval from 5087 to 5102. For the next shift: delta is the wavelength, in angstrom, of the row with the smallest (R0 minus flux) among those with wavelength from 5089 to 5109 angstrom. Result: 5093.0 angstrom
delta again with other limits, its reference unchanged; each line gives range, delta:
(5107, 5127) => 5120.5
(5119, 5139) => 5138.0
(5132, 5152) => 5138.0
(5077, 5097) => 5093.0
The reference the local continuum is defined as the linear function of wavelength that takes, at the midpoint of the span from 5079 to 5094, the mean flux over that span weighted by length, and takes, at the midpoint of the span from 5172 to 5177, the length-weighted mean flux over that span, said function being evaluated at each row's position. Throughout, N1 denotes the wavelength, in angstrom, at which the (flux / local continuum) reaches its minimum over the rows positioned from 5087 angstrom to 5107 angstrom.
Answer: 5088.0 angstrom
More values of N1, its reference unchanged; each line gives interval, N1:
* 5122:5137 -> 5130.5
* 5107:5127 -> 5115.5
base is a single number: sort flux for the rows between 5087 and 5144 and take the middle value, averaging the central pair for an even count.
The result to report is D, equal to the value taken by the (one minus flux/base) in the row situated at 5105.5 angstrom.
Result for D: -0.001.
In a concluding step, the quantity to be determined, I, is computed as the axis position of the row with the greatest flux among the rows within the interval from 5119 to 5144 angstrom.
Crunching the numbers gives 5138.0 angstrom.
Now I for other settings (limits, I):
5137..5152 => 5138.0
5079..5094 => 5093.0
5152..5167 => 5155.5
